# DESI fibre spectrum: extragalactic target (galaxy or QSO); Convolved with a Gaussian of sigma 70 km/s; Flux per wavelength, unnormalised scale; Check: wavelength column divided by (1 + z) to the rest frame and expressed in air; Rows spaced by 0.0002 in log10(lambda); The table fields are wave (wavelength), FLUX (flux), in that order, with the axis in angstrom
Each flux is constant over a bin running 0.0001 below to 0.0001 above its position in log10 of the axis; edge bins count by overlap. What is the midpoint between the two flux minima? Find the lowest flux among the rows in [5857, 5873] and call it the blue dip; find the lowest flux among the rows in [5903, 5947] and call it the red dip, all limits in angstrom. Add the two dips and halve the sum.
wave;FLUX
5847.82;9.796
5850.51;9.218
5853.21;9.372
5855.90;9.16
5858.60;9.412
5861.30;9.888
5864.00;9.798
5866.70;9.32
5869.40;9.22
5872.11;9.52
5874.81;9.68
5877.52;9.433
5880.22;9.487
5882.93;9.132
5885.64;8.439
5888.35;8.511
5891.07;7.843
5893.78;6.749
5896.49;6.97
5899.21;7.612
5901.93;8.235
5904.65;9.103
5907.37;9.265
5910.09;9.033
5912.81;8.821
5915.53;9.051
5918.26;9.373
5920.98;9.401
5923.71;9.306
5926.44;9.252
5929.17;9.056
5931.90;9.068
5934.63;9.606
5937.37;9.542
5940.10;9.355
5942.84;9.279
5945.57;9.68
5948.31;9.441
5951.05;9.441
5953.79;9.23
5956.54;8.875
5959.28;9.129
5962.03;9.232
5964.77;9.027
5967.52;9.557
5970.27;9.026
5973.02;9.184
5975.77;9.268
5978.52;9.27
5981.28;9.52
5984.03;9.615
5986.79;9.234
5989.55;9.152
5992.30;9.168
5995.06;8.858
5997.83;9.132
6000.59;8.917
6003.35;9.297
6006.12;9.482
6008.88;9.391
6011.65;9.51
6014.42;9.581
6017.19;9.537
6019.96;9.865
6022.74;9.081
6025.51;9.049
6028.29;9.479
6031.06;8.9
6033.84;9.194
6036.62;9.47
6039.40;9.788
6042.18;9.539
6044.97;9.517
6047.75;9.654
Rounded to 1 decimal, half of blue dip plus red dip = 9.0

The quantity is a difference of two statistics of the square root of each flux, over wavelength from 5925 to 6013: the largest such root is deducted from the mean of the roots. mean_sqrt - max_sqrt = -0.066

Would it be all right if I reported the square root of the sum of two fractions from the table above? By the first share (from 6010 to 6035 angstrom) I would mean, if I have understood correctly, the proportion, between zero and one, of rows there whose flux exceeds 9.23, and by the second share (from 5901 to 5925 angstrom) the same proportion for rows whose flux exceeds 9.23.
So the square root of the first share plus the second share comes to 1.00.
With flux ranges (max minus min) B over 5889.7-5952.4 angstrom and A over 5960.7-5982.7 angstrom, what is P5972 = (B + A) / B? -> 1.18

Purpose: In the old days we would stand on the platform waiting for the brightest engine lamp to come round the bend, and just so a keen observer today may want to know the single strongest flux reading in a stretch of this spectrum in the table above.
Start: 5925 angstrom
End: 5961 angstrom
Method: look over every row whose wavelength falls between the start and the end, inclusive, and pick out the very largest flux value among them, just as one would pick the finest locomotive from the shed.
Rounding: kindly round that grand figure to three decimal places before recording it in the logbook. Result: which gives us 9.680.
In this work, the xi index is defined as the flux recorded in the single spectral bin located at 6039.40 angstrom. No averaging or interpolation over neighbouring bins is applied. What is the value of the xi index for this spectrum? 9.788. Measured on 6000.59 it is 8.917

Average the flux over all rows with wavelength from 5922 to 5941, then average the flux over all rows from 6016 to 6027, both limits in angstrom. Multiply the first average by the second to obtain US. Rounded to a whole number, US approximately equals 87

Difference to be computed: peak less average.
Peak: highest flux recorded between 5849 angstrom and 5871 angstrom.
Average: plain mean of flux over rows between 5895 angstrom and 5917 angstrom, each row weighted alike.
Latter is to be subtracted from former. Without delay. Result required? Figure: 1.4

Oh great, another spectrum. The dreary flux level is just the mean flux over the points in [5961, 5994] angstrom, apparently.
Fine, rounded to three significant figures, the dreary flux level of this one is 9.27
